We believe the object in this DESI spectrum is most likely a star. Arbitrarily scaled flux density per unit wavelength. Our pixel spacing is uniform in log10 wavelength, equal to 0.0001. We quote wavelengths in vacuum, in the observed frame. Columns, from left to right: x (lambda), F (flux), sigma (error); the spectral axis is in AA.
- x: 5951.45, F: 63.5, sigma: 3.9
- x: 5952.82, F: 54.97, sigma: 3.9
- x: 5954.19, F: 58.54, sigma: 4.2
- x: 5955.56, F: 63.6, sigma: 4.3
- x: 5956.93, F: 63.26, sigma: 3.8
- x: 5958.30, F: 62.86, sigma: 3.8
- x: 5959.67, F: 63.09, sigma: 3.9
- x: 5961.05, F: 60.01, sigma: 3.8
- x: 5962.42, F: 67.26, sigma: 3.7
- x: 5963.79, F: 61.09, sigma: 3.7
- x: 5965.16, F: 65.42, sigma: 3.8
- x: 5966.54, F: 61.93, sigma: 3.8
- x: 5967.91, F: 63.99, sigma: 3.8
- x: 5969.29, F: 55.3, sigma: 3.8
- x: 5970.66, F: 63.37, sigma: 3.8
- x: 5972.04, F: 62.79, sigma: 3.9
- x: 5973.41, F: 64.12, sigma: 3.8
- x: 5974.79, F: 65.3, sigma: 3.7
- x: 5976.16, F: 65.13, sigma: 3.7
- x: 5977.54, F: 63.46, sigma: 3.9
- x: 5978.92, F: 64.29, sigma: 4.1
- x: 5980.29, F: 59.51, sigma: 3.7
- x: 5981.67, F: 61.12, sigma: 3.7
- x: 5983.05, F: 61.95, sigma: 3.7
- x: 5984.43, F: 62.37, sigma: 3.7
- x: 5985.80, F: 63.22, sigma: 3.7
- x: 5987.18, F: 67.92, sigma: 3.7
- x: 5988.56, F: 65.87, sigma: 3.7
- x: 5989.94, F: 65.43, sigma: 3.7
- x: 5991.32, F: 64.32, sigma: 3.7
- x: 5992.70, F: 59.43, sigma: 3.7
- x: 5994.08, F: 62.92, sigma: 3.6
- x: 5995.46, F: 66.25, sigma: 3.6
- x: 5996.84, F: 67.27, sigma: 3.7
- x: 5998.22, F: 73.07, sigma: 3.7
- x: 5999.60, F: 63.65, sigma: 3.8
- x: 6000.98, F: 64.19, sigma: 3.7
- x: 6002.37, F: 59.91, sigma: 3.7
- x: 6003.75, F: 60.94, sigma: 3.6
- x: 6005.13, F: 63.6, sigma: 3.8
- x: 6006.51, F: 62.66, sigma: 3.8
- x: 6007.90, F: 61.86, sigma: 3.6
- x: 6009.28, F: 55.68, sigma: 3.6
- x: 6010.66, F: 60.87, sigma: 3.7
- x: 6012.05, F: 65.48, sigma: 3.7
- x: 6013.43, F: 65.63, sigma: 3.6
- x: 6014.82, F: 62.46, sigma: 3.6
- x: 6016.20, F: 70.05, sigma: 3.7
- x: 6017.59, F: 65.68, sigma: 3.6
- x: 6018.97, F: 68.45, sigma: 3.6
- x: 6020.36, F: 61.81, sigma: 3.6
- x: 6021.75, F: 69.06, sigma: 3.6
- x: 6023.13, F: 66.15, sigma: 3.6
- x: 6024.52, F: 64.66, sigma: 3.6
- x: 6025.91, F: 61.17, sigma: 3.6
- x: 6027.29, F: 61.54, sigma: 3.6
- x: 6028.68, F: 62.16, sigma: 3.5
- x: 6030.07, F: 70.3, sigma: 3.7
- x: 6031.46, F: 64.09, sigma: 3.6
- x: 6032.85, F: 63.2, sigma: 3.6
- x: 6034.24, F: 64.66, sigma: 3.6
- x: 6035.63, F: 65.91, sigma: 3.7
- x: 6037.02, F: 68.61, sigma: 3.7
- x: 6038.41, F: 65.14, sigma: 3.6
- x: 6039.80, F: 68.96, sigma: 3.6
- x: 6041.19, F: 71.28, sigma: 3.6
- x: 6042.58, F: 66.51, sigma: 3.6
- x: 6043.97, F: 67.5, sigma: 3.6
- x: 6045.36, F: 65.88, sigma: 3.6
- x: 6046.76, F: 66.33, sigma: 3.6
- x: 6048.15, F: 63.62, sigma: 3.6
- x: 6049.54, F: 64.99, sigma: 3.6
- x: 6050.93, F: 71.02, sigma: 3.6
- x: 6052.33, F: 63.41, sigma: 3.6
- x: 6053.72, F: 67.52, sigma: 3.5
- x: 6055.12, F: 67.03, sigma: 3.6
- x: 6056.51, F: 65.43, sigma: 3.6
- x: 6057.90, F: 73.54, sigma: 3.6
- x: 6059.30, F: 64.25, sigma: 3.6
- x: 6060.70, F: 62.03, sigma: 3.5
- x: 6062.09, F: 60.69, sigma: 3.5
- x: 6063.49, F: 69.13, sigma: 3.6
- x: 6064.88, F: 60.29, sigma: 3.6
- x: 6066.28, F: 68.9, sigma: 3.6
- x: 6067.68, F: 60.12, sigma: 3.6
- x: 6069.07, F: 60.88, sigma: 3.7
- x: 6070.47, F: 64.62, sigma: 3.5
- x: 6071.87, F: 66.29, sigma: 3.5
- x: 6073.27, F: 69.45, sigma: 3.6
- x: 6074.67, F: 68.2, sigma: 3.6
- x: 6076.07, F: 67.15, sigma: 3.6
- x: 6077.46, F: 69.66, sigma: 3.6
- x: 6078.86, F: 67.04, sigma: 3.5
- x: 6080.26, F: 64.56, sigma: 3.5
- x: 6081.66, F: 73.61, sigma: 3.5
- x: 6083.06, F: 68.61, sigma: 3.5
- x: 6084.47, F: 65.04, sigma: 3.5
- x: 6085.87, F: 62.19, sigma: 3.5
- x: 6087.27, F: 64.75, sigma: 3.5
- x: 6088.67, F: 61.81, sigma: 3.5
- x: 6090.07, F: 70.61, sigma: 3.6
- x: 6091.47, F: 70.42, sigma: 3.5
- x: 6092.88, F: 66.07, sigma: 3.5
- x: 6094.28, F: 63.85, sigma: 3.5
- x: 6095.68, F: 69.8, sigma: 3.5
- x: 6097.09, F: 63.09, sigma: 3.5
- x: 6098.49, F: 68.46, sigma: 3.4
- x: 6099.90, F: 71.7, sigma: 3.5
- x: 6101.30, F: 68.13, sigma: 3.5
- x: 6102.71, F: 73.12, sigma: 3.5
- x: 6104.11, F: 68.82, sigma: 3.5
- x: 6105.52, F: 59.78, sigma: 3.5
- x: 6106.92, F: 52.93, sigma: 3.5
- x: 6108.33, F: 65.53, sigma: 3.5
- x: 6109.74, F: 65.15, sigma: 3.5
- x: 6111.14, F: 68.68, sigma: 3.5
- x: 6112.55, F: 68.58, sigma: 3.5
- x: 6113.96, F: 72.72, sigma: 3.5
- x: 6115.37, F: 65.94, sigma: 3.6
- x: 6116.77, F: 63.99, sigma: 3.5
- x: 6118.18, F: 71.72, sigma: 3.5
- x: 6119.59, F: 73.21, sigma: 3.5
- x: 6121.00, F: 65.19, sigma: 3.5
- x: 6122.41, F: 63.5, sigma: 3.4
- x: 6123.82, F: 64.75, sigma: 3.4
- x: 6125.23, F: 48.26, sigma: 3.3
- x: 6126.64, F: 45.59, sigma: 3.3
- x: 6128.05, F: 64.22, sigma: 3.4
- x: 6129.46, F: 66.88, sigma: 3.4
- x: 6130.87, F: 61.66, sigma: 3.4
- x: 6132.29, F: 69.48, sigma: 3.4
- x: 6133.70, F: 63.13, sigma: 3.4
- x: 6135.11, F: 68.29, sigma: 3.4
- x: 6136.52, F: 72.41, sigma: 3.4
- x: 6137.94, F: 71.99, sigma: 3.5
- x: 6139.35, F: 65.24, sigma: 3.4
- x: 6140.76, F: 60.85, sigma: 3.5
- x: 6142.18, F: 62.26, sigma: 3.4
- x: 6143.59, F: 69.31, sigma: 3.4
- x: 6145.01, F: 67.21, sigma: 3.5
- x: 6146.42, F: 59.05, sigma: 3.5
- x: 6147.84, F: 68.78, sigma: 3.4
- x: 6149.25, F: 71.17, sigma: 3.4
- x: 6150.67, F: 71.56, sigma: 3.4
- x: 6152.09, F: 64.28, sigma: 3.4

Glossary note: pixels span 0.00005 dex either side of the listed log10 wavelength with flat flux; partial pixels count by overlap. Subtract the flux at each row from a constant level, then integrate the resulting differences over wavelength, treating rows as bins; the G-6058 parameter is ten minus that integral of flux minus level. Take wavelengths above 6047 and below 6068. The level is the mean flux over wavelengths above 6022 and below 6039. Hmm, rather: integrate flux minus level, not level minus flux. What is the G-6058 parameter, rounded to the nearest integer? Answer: -4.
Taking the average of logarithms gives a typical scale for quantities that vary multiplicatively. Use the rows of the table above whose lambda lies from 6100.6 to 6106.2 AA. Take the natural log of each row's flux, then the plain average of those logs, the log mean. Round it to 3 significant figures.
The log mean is 4.21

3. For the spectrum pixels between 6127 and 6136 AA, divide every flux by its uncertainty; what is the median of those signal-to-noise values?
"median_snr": 19.3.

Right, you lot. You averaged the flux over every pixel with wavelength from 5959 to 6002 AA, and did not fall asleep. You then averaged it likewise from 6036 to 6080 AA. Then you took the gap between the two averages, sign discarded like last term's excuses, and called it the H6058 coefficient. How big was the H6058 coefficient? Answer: 2.6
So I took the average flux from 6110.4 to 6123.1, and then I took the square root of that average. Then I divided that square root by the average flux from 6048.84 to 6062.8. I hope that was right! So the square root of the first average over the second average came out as 0.125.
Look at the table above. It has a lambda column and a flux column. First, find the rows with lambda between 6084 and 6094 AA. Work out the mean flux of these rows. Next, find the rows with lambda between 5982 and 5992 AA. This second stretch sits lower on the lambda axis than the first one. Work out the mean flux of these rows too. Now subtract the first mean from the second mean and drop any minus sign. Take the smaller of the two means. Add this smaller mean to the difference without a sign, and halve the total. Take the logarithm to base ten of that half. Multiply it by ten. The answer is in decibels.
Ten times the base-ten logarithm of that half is 15.2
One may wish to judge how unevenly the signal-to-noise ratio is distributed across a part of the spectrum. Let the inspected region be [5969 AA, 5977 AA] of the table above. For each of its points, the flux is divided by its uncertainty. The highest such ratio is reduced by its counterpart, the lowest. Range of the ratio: 3.1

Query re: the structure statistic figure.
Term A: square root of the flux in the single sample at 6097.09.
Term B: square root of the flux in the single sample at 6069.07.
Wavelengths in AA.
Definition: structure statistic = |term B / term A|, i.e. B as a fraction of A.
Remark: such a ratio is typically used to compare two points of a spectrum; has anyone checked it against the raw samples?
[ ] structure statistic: 0.982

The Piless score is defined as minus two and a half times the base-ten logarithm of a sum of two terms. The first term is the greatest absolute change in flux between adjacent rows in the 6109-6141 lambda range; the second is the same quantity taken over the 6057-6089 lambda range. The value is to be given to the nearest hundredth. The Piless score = -3.61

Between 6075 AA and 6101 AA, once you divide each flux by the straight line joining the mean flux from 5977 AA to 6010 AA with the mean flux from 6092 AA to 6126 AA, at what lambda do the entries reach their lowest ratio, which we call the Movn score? 6088.67 AA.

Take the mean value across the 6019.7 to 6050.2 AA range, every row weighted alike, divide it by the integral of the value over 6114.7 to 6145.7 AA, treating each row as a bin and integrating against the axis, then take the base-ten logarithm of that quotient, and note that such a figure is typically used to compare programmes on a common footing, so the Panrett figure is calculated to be -1.49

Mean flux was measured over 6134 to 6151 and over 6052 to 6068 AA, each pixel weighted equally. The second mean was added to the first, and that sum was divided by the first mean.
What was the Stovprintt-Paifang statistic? 1.97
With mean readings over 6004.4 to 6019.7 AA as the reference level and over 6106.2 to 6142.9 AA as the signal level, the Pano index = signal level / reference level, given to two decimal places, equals 1.01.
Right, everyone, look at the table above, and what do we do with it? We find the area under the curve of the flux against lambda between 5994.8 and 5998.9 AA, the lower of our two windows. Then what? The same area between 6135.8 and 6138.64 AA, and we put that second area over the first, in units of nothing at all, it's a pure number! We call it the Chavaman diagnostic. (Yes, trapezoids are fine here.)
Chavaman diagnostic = 0.72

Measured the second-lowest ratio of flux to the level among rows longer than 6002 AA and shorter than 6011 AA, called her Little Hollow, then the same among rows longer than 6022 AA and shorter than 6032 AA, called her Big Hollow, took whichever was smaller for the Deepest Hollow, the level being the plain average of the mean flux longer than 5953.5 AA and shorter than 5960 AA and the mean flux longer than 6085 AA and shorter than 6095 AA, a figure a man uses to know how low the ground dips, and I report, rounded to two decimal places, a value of 0.94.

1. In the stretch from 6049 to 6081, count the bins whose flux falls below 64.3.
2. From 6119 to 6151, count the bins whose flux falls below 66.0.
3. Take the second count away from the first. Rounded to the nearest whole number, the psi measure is -5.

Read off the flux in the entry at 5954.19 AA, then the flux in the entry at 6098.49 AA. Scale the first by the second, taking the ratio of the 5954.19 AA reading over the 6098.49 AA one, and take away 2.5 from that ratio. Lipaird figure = -1.64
